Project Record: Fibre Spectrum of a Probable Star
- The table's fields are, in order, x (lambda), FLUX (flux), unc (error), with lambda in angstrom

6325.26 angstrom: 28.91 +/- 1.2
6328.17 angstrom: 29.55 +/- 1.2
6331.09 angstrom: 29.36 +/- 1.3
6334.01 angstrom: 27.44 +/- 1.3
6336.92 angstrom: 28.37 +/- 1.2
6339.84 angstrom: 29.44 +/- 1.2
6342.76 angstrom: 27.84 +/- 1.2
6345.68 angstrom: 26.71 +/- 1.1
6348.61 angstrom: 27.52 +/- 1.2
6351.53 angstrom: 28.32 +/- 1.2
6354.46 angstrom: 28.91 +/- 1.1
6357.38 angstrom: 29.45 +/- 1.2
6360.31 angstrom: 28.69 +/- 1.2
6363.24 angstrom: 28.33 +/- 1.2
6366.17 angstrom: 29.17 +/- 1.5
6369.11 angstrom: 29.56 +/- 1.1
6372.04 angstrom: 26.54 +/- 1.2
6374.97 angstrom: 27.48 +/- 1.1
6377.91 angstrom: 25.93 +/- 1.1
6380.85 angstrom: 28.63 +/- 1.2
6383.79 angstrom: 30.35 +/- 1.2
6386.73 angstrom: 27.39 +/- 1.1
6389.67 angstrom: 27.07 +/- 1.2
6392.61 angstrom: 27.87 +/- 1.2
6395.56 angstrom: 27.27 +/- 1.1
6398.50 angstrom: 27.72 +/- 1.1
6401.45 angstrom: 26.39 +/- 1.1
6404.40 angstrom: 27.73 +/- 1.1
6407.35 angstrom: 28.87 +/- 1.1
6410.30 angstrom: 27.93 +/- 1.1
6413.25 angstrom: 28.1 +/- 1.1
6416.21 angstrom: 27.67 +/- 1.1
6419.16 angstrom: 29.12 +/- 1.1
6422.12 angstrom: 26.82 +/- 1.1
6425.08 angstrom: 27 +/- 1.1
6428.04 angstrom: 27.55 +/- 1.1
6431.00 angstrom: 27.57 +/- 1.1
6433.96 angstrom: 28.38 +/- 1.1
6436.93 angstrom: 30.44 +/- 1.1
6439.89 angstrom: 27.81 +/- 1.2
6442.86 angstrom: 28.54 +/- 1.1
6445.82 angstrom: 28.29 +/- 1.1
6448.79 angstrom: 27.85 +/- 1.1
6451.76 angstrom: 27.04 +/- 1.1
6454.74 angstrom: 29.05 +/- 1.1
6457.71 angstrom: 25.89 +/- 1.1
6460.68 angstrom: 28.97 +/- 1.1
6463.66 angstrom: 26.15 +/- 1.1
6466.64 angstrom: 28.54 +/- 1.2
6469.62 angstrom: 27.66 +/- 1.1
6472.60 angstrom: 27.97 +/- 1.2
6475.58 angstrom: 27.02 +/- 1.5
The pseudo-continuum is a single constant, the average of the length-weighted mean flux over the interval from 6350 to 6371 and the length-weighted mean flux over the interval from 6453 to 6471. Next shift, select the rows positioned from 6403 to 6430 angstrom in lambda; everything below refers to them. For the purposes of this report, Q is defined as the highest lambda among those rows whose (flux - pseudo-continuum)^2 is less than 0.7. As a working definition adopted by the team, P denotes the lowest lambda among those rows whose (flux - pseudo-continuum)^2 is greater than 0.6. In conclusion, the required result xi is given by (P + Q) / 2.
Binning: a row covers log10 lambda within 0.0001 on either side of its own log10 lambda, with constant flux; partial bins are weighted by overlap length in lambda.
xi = 6423.6 angstrom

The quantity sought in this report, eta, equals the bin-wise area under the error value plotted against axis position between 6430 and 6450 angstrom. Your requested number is 22.3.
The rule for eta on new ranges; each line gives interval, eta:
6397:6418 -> 23.1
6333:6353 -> 24.0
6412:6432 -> 22.0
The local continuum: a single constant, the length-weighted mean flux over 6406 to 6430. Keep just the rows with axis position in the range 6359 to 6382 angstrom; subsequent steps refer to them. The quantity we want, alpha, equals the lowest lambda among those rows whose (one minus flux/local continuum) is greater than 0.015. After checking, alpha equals 6372.04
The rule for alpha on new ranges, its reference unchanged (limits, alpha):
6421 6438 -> 6422.12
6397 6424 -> 6401.45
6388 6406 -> 6389.67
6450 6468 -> 6451.76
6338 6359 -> 6345.68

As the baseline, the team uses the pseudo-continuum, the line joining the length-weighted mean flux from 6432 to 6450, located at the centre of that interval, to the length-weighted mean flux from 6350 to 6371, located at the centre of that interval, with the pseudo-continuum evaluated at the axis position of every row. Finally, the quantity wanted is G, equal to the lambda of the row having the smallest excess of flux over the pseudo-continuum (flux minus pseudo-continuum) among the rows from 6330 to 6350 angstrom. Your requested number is 6345.68 angstrom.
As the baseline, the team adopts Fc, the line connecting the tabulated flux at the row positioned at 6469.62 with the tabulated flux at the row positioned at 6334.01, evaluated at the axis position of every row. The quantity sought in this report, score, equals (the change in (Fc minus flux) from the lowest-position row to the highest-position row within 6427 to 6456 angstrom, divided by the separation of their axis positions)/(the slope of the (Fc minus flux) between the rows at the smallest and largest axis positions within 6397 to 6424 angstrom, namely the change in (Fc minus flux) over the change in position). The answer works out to -1.4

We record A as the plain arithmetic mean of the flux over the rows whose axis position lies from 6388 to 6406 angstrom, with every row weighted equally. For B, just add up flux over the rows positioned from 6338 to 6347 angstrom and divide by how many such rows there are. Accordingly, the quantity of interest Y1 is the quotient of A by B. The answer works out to 0.98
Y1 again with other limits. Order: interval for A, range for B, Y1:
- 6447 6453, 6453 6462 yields 0.98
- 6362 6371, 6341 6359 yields 1.03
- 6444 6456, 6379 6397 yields 1.00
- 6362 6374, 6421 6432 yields 1.04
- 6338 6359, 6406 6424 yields 1.01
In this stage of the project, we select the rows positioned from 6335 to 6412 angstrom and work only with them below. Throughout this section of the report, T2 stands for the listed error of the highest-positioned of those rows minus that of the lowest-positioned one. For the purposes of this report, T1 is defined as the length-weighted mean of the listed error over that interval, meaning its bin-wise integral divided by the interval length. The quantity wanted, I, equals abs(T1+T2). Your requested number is 1.07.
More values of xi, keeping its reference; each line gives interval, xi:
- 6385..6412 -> 6398.5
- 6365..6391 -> 6373.5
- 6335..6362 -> 6350.1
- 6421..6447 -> 6434.0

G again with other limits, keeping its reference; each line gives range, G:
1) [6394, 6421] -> 6401.45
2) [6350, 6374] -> 6372.04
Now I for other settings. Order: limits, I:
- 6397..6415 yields 1.10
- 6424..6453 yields 1.11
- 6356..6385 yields 1.20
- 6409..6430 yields 1.10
